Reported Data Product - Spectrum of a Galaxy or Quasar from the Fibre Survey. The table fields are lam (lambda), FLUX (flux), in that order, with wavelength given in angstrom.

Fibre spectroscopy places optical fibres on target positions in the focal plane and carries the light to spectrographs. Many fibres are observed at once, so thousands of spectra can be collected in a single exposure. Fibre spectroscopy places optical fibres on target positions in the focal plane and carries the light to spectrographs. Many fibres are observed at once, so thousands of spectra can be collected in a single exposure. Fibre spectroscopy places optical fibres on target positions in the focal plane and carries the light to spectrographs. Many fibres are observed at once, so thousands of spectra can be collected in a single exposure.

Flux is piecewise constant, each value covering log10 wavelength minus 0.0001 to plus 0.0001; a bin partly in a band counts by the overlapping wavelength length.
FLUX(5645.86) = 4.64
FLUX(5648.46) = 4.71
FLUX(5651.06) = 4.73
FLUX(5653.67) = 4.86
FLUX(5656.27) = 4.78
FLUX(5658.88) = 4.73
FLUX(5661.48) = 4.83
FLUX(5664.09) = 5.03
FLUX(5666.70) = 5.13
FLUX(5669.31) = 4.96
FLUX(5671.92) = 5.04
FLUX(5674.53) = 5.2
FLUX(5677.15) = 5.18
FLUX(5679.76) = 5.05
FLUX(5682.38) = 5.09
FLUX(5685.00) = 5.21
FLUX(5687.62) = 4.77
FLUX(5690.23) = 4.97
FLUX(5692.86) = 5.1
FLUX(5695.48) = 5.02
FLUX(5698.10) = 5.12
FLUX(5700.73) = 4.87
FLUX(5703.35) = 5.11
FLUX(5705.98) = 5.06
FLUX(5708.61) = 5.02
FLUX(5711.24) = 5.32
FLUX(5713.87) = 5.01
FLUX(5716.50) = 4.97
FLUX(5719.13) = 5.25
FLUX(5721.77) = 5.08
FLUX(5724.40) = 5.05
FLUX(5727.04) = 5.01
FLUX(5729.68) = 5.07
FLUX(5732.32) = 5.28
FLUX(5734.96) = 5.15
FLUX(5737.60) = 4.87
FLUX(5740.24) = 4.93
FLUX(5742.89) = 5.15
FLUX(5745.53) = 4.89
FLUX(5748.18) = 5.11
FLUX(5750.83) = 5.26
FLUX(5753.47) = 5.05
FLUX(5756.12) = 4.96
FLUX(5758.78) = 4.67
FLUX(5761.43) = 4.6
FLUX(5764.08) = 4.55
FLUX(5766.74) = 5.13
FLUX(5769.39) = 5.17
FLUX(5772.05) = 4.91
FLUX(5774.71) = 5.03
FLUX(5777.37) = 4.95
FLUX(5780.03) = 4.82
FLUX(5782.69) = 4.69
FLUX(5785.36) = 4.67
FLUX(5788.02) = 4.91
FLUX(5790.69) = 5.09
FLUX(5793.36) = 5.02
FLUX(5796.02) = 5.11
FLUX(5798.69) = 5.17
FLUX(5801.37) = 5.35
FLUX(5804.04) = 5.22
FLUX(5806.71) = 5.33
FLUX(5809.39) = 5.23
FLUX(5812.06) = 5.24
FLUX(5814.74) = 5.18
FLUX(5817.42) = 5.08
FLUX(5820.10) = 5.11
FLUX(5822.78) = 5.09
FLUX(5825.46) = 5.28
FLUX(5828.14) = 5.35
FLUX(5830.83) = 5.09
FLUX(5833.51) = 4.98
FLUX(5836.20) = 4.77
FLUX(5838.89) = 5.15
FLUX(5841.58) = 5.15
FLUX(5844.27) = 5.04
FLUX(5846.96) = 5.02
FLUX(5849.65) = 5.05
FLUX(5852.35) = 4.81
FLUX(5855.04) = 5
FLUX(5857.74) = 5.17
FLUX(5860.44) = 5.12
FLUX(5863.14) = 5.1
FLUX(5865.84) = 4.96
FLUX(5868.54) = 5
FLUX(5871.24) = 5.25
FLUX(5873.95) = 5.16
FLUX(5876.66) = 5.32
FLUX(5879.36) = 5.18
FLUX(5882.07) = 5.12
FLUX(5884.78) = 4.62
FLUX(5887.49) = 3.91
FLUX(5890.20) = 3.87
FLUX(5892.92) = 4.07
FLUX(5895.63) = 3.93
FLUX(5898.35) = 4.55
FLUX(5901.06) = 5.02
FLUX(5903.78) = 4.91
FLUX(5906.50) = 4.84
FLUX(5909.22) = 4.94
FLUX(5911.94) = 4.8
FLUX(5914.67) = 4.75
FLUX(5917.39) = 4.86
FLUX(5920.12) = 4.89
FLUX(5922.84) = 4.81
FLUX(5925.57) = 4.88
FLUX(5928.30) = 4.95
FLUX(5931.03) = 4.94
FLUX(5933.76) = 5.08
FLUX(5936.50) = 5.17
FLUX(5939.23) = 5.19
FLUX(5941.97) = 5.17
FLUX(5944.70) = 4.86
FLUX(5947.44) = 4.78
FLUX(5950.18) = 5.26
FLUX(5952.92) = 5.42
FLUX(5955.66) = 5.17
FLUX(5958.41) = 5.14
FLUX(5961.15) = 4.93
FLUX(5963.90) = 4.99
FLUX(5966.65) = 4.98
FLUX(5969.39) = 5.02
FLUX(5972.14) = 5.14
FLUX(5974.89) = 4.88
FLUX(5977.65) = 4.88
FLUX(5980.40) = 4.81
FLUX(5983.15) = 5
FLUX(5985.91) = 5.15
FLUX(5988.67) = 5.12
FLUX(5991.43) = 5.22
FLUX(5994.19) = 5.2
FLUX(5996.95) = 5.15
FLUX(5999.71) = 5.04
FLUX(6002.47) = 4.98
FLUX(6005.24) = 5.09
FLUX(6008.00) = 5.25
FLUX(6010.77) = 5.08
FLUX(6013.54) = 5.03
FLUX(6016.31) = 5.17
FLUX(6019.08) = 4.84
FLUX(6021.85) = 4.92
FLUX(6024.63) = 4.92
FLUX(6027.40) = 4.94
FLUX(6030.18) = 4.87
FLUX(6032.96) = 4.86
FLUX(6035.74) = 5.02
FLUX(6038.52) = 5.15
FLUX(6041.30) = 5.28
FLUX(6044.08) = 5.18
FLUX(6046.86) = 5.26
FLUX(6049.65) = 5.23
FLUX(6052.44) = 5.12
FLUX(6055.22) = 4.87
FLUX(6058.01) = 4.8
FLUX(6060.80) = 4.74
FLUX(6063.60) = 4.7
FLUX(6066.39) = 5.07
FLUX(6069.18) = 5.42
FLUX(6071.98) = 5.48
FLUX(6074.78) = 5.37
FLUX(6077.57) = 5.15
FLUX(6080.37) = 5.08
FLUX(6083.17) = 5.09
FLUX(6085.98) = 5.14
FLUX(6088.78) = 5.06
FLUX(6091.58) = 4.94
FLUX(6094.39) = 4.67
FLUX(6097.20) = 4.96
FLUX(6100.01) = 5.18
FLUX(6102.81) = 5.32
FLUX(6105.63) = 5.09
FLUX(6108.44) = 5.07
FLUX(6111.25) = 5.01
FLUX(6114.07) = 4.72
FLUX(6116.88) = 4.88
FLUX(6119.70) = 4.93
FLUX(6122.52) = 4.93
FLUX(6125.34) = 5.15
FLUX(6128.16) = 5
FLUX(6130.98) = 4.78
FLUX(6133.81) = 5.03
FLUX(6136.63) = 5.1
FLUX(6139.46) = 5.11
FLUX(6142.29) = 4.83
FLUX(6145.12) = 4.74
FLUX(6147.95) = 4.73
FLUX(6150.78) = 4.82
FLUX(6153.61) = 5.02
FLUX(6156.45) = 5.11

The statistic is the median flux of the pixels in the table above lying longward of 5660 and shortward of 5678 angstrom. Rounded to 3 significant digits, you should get 5.04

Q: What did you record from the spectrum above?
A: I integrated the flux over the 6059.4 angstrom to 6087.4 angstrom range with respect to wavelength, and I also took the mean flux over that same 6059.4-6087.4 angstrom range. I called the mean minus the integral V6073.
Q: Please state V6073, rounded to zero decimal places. -138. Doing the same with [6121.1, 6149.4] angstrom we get -135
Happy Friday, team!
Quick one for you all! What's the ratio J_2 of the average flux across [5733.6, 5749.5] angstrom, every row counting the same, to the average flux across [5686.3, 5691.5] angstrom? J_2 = 1.03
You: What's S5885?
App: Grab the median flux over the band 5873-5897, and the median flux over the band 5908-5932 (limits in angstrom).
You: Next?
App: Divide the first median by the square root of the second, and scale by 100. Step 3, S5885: 209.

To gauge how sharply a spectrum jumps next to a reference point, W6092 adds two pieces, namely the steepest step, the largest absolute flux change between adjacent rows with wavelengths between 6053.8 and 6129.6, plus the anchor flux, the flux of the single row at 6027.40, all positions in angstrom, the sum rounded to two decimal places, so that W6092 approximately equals 5.31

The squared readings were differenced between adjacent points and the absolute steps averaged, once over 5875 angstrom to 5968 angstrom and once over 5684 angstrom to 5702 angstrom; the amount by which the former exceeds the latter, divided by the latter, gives -0.2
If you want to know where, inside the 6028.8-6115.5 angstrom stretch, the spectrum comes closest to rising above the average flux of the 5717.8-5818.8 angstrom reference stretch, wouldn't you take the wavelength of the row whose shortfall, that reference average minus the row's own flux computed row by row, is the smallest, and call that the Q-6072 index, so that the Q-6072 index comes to 6071.98 angstrom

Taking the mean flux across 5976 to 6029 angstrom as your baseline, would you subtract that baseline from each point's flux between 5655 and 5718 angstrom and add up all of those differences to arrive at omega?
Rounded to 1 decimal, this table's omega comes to -0.4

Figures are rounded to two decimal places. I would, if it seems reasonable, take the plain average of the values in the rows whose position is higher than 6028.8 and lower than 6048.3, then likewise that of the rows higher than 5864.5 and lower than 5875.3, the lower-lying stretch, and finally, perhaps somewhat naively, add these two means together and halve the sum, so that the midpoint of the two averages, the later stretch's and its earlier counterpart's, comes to 5.09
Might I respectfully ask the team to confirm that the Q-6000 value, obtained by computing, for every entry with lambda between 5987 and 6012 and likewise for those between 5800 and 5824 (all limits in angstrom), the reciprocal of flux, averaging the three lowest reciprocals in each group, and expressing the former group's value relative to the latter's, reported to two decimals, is 1.02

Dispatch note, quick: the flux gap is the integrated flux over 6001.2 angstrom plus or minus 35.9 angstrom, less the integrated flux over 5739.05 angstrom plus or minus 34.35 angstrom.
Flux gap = 16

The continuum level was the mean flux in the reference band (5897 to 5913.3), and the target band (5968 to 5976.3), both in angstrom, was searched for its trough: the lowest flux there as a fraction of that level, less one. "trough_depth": 0.01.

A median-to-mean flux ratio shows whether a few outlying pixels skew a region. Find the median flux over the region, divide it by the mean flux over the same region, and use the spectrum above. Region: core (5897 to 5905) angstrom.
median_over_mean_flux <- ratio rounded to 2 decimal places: 1.02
